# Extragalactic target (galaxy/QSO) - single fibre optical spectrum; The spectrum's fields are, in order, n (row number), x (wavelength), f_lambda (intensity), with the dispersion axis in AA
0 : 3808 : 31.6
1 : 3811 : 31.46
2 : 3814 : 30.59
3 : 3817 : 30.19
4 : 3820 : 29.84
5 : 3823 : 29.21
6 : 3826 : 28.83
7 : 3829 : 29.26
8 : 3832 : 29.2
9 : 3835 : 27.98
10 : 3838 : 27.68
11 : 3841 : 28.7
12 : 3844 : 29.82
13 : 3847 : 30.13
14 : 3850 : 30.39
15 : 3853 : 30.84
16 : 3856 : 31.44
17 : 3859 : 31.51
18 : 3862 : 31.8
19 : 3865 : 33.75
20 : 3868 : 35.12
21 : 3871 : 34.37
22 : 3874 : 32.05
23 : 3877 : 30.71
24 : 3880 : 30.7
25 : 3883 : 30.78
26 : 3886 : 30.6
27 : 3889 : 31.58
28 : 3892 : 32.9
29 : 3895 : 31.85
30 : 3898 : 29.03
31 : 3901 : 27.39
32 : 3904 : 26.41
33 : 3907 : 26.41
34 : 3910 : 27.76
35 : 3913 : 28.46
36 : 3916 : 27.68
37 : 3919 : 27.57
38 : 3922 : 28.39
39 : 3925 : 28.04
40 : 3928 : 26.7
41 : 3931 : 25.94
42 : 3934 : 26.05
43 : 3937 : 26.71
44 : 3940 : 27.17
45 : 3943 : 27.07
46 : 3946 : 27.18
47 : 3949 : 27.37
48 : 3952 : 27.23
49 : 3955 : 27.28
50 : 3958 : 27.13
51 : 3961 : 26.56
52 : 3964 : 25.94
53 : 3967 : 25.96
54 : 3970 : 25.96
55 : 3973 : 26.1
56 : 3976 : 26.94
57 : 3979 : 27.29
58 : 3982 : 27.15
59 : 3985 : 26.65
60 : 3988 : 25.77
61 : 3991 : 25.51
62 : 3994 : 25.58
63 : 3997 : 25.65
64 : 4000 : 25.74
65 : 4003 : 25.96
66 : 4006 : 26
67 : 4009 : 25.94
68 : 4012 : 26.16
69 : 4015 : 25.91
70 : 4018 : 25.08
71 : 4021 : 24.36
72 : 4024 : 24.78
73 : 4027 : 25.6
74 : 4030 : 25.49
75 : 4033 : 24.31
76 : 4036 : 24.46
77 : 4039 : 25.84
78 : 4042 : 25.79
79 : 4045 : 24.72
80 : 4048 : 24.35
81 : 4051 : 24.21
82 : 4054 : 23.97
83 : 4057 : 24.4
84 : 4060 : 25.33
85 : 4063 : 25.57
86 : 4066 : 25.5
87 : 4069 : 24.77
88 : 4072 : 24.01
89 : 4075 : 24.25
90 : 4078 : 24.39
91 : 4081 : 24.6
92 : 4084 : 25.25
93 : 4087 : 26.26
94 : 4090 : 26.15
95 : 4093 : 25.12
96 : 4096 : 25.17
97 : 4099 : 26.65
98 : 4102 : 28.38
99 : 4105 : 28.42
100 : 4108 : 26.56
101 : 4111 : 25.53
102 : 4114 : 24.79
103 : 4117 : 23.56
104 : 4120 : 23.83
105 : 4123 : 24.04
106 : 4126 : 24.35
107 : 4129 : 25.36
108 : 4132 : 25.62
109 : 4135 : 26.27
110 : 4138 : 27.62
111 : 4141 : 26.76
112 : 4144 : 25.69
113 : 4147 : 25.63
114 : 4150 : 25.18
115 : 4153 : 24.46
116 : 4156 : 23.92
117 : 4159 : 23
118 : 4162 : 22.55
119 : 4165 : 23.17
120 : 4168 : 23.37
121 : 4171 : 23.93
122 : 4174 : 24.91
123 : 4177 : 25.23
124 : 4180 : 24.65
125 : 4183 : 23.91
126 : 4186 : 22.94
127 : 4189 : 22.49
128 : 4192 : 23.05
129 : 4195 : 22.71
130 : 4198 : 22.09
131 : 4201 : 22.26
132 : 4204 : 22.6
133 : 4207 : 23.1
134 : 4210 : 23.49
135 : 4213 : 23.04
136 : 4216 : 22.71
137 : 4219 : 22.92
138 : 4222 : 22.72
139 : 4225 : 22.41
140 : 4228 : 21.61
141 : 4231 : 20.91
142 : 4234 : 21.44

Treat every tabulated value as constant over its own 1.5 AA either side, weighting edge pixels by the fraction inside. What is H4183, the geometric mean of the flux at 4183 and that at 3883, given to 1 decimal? 27.1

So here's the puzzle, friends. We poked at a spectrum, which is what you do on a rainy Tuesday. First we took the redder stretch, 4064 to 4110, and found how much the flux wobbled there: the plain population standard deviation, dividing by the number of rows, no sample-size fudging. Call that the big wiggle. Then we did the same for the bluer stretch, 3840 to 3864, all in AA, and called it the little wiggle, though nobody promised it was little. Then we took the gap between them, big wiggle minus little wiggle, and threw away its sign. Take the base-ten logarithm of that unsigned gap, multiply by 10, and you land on -4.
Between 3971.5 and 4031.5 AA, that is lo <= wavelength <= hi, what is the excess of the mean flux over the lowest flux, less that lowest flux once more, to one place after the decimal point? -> -22.8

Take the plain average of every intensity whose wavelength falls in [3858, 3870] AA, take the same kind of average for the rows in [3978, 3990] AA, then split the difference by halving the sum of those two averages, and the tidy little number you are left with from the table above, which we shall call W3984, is 29.9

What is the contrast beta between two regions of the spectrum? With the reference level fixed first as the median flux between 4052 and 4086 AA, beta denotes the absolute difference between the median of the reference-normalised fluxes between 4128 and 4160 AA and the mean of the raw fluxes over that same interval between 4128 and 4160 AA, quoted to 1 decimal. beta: 24.4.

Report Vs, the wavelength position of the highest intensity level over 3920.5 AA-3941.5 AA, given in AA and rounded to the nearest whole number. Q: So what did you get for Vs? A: 3922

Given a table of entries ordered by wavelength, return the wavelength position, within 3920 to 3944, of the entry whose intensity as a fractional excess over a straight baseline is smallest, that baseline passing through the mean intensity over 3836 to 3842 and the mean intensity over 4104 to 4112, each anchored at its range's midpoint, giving 3931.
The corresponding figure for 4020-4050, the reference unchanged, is 4021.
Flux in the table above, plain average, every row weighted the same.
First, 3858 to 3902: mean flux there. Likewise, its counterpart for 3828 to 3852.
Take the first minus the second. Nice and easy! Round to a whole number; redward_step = 2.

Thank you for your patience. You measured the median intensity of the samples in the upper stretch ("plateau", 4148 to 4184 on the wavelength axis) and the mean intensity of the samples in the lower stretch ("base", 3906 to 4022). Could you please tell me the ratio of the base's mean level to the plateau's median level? 1.11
